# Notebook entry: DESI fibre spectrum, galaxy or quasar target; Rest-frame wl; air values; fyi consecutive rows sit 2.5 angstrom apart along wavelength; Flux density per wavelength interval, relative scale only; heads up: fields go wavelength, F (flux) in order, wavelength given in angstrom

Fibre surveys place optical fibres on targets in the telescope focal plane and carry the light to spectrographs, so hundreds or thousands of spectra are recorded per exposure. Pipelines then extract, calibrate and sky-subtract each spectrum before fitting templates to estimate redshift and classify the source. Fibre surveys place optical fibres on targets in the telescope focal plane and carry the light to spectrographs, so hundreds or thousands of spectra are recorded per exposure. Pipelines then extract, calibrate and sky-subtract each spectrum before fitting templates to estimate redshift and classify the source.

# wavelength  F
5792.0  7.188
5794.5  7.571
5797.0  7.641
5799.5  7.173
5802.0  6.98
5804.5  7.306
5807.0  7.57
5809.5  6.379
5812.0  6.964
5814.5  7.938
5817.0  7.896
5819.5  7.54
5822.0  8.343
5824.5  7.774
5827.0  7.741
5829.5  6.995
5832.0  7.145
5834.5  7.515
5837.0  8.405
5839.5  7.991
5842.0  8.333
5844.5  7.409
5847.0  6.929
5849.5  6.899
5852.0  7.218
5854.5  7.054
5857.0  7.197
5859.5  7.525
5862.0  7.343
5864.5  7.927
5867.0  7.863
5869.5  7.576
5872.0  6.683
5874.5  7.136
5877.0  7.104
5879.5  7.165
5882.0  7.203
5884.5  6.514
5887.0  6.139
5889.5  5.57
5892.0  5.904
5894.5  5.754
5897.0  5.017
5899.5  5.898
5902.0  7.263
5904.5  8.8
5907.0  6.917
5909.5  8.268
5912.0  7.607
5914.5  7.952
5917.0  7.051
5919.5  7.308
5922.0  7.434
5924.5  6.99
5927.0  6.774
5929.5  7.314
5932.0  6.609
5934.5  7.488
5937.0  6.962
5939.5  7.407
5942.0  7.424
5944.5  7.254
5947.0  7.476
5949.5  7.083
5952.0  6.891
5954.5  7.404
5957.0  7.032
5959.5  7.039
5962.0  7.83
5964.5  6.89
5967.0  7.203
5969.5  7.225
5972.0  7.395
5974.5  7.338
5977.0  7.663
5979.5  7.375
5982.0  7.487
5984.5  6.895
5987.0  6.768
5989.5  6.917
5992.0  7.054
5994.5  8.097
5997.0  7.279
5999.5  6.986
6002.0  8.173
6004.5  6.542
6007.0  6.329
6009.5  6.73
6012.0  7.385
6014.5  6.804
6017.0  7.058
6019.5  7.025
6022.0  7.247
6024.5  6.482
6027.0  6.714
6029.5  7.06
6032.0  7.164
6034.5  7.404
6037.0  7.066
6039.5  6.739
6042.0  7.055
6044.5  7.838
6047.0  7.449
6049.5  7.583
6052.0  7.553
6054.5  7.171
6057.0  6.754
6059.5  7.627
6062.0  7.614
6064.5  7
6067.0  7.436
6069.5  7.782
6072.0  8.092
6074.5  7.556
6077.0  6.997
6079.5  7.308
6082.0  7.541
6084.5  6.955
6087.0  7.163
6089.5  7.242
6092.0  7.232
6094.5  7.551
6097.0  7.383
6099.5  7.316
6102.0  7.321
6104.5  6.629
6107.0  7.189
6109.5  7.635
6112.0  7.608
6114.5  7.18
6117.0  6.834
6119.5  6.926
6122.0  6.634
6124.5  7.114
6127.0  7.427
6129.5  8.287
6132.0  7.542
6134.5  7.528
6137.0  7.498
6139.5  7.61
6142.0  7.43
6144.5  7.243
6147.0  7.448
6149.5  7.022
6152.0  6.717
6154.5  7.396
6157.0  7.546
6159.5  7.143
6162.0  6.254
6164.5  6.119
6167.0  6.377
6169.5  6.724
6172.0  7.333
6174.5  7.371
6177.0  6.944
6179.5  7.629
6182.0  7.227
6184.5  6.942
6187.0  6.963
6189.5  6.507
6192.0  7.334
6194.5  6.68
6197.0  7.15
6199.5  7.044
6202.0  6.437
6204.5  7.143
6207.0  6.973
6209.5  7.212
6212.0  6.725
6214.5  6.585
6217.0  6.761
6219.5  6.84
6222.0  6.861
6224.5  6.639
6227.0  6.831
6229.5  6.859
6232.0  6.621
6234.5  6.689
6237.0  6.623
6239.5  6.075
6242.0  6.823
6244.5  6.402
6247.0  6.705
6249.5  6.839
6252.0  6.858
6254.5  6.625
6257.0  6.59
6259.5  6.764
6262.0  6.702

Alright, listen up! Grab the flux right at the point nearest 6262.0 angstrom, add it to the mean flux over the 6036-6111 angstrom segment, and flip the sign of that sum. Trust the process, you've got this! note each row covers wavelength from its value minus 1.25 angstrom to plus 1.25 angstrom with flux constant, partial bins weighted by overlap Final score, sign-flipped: -14.0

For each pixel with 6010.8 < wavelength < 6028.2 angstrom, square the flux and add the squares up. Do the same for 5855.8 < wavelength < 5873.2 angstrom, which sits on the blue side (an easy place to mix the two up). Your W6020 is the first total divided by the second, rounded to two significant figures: 0.87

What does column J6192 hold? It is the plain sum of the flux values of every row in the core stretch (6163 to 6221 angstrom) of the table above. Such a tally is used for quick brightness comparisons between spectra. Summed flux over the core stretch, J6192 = 159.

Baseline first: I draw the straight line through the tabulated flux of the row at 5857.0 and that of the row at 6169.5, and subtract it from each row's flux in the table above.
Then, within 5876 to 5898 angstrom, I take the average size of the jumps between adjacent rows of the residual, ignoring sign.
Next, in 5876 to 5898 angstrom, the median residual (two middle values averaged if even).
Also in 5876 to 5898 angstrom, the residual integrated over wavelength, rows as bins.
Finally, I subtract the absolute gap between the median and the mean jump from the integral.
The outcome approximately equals -21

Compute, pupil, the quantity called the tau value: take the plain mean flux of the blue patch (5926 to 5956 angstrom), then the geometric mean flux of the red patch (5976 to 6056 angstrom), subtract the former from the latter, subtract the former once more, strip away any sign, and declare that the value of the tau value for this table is 7.2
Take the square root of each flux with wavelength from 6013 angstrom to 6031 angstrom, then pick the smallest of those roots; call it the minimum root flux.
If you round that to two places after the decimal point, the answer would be 2.55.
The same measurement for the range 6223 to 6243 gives 2.46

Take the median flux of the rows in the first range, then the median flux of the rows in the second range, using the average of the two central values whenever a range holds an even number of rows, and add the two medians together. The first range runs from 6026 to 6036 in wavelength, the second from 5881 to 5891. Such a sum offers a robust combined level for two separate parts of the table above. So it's 13.4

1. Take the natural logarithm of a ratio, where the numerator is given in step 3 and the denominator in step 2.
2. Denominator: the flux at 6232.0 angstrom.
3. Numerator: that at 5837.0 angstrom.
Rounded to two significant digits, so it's 0.24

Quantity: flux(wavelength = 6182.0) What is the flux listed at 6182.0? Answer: 7.227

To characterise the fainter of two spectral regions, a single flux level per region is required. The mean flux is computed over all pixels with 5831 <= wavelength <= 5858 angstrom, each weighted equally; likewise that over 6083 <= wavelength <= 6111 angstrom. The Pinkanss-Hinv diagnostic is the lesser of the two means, 7.24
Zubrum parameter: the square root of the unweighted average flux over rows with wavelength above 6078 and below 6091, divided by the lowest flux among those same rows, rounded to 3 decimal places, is 0.387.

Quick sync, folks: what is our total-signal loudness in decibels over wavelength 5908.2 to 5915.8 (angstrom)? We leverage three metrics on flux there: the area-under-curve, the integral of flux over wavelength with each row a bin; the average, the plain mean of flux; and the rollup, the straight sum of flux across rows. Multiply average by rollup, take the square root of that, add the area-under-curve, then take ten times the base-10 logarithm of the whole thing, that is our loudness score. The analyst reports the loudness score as 18.7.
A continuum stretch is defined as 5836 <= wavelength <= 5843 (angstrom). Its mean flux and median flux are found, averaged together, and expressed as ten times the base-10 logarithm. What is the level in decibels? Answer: 9.18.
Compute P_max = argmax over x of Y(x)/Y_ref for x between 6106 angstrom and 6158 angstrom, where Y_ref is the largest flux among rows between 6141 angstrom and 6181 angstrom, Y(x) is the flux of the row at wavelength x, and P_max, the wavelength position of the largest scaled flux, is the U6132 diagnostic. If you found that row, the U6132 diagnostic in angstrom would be 6129.5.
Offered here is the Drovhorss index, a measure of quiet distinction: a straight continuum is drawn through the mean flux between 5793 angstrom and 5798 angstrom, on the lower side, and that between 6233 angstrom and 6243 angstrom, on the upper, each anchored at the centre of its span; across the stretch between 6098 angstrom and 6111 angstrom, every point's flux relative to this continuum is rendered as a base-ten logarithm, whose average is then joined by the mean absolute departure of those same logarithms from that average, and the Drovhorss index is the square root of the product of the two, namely 0.018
